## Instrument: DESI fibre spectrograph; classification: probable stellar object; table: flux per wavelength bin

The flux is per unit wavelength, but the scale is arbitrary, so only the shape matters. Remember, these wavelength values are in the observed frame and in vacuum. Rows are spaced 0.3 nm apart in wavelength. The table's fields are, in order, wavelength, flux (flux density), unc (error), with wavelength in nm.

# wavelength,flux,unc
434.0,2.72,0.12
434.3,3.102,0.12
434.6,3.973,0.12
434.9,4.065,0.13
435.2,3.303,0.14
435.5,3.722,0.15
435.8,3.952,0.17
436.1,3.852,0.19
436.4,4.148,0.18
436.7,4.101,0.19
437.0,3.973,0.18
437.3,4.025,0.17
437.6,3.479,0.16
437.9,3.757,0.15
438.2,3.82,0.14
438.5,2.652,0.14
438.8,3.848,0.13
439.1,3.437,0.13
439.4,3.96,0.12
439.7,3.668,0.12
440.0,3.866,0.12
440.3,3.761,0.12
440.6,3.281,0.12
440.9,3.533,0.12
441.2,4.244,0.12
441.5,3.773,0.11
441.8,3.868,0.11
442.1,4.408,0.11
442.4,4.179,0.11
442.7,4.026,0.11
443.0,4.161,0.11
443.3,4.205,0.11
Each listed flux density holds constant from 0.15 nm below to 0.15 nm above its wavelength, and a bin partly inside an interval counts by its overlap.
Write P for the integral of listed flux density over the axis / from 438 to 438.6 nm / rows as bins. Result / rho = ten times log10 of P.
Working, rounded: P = 2.0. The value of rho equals 3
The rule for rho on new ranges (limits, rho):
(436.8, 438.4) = 8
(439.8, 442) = 9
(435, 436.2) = 6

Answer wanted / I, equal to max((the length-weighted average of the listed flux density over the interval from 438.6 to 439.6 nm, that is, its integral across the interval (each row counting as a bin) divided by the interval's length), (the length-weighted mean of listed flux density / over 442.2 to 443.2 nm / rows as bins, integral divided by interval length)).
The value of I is 4.14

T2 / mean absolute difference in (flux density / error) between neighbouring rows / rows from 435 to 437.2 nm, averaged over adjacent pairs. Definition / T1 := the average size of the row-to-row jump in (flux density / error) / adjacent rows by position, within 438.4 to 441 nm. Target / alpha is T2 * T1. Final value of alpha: 6.9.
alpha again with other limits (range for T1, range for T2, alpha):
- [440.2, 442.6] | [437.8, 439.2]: 18.3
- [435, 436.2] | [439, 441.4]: 6.5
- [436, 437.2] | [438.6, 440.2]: 5.4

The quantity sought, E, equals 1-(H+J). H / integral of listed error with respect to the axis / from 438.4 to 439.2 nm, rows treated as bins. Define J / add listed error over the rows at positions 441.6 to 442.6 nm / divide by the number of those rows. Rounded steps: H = 0.11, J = 0.110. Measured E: 0.78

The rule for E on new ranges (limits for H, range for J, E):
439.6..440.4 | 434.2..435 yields 0.78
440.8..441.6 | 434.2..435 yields 0.78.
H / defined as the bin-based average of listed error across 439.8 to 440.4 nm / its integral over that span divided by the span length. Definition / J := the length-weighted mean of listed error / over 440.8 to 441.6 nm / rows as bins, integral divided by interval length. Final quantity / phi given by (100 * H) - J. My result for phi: 11.9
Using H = 0.120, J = 0.117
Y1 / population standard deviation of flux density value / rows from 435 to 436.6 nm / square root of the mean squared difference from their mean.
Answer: 0.28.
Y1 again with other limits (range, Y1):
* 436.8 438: 0.22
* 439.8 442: 0.28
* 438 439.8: 0.44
